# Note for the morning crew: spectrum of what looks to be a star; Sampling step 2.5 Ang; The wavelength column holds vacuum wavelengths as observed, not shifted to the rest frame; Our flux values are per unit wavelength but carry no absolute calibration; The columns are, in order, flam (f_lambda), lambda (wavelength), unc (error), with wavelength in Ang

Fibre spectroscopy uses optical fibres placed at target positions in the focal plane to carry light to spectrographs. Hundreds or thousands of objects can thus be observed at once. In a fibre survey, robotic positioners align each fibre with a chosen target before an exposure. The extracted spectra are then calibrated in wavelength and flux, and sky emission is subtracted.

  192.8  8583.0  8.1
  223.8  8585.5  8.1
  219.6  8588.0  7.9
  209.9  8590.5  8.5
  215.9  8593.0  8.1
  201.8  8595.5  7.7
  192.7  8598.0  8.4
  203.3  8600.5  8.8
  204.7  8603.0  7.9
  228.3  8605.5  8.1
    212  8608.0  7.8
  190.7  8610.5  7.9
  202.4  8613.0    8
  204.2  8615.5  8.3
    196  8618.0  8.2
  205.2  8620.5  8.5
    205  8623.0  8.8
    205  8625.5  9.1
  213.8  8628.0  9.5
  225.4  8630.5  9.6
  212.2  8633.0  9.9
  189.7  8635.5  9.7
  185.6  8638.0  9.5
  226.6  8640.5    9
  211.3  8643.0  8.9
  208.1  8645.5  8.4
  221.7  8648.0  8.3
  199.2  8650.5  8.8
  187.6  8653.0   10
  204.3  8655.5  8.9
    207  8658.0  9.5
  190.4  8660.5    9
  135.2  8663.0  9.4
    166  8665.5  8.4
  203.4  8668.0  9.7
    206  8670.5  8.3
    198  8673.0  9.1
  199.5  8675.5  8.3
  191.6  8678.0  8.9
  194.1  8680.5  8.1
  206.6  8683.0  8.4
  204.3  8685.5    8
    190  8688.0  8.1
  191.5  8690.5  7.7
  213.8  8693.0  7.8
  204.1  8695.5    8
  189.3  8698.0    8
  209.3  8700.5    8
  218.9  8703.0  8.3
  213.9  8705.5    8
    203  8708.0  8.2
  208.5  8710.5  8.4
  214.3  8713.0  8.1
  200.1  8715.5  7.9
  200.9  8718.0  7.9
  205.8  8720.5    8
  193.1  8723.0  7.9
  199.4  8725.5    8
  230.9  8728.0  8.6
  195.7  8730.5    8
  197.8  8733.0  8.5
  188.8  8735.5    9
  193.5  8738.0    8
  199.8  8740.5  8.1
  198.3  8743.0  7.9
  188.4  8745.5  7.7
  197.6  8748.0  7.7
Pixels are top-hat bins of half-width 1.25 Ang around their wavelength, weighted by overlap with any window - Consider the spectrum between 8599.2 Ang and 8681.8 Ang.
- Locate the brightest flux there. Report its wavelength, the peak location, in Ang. 8605.5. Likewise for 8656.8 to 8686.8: 8658.0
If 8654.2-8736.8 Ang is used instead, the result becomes 8728.0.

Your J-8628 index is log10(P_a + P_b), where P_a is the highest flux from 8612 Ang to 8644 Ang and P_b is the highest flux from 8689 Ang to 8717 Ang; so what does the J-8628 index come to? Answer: 2.649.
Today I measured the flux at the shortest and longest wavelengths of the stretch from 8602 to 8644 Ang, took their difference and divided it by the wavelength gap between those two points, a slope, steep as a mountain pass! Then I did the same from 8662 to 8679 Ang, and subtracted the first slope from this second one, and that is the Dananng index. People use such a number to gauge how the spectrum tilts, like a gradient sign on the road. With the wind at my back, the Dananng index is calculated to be 3.6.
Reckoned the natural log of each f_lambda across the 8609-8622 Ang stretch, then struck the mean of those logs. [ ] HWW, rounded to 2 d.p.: 5.30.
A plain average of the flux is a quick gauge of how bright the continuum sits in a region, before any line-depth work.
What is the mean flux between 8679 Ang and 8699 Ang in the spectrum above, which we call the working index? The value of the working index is 199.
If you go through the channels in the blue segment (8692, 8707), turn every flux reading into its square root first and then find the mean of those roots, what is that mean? 14.4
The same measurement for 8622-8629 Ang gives 14.4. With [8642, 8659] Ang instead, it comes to 14.3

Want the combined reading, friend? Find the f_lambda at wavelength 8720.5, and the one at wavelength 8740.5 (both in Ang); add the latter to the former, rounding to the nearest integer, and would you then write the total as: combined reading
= 406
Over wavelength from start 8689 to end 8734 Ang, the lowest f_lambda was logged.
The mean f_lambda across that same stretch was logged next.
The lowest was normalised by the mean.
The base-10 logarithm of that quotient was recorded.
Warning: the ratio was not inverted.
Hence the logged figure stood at -0.035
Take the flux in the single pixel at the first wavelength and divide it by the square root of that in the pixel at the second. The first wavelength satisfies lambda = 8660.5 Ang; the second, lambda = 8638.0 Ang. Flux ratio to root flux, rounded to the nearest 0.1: 14.0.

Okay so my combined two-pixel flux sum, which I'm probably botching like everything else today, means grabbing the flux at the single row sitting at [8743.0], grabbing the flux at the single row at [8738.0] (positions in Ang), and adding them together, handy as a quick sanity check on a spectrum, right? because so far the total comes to 392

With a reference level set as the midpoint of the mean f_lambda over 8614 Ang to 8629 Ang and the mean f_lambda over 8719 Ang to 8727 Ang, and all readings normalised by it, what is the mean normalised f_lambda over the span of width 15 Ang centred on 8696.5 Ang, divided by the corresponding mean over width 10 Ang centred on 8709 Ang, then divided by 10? 0.097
